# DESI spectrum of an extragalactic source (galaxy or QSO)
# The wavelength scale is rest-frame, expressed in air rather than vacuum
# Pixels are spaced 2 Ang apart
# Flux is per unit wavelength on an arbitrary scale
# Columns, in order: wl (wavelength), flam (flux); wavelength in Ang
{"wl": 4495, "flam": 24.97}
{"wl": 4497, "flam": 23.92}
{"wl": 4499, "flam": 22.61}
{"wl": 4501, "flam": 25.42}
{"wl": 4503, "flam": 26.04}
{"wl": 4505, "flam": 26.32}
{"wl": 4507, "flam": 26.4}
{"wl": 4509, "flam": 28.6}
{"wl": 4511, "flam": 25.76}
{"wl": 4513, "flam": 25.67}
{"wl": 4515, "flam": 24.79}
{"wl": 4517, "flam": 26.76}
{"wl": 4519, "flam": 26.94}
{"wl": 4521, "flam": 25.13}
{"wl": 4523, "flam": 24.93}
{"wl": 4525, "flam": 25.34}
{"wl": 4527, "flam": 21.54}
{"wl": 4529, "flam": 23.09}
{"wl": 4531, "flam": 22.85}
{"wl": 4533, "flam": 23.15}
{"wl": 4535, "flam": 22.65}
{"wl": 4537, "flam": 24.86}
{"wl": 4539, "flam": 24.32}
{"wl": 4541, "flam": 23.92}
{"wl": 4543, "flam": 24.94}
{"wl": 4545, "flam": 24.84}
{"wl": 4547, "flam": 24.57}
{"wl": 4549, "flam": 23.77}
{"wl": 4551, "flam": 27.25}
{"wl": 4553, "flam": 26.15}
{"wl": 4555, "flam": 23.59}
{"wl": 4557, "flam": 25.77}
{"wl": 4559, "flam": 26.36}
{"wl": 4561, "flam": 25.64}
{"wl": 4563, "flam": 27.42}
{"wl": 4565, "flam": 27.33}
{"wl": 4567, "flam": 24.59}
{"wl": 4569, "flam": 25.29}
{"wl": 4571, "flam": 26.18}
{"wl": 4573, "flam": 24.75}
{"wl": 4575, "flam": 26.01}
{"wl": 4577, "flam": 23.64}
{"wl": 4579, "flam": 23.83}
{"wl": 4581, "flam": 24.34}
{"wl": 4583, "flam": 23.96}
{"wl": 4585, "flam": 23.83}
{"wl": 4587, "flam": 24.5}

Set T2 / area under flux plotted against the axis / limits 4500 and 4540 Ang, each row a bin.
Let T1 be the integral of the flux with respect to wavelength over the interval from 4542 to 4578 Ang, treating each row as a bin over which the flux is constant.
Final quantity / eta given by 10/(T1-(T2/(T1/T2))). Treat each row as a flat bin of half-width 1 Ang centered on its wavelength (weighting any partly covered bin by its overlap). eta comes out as -0.06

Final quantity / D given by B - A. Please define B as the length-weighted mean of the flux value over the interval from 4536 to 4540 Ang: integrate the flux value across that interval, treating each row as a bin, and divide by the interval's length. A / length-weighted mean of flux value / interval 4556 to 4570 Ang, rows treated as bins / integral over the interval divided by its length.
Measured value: -1.5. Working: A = 26.1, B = 24.6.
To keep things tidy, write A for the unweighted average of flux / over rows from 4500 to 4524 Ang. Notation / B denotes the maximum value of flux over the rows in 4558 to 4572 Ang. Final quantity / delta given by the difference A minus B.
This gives -1.4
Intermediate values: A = 26.1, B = 27.42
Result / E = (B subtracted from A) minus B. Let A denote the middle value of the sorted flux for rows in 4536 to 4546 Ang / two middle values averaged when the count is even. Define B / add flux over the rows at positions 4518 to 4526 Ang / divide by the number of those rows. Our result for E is -26.3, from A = 24.8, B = 25.6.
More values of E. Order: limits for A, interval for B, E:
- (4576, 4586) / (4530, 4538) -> -22.9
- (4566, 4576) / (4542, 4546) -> -24.5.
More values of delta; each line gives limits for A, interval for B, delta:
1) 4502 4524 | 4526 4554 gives -1.1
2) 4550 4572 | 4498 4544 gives -2.6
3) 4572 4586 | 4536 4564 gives -3.1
